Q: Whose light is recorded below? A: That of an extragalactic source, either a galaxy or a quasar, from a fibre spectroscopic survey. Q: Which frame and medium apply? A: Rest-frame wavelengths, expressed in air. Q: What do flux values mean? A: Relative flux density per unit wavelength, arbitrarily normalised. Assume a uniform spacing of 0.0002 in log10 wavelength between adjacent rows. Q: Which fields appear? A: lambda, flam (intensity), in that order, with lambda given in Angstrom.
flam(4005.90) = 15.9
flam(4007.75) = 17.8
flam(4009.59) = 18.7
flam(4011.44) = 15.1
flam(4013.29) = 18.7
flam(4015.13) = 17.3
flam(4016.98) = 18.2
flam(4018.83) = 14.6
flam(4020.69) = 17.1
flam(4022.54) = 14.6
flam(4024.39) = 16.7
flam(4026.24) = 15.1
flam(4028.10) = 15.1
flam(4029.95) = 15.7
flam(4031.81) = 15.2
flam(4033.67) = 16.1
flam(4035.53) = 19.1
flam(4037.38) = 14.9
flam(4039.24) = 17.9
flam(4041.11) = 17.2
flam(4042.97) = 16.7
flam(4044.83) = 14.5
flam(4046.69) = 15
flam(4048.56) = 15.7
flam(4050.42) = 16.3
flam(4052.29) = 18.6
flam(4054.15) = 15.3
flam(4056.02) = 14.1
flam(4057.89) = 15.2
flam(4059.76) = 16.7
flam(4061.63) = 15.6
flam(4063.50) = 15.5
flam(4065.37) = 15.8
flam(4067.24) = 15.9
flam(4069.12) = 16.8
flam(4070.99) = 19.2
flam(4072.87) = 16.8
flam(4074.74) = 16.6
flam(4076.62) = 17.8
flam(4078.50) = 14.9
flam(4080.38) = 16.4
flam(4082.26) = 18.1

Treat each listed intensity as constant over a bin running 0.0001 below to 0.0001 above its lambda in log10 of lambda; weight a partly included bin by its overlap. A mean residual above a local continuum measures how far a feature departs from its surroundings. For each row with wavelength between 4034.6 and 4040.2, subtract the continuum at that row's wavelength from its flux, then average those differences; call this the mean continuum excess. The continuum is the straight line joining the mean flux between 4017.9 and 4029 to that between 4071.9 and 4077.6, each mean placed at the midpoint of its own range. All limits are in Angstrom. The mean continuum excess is 1.4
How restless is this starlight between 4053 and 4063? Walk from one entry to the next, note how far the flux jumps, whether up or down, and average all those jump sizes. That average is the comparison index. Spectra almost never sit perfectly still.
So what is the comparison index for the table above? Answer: 1.2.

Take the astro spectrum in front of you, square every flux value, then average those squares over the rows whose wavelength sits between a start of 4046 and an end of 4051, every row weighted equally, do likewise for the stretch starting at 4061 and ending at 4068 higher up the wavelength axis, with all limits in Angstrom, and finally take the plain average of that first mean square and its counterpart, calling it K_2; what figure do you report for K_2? 246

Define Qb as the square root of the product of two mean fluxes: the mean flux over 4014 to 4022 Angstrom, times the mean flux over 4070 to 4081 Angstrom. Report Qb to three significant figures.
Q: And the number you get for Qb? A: 16.9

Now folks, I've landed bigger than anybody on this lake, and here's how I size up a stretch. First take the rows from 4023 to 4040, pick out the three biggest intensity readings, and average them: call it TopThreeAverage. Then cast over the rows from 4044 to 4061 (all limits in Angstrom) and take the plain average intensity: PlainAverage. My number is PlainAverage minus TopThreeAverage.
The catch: -2.2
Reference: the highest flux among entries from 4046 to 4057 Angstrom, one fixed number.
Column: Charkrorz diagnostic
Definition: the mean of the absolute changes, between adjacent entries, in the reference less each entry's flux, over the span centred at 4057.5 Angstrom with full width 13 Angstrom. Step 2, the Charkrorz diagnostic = 1.38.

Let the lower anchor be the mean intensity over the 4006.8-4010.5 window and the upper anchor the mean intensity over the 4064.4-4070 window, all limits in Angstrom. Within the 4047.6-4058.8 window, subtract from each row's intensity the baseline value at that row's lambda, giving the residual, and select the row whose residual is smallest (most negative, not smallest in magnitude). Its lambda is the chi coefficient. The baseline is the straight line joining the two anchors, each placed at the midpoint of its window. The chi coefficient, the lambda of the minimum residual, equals 4056.02 Angstrom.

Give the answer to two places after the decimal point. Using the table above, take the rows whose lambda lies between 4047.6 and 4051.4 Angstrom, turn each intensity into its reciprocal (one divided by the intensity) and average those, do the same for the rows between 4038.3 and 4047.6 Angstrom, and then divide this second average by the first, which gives 0.99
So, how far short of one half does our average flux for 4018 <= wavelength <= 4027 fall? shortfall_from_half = -15.1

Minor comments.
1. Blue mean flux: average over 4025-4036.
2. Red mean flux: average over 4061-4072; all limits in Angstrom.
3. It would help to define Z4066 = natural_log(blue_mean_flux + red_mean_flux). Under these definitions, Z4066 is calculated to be 3.48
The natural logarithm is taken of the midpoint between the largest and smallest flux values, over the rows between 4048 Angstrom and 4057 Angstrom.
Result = 2.794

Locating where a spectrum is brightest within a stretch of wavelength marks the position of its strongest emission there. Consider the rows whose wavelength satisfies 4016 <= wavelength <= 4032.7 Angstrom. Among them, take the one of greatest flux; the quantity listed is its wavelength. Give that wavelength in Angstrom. 4016.98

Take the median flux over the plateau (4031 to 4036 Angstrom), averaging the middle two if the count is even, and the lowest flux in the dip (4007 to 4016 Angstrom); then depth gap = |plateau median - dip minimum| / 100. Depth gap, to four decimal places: 0.0100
